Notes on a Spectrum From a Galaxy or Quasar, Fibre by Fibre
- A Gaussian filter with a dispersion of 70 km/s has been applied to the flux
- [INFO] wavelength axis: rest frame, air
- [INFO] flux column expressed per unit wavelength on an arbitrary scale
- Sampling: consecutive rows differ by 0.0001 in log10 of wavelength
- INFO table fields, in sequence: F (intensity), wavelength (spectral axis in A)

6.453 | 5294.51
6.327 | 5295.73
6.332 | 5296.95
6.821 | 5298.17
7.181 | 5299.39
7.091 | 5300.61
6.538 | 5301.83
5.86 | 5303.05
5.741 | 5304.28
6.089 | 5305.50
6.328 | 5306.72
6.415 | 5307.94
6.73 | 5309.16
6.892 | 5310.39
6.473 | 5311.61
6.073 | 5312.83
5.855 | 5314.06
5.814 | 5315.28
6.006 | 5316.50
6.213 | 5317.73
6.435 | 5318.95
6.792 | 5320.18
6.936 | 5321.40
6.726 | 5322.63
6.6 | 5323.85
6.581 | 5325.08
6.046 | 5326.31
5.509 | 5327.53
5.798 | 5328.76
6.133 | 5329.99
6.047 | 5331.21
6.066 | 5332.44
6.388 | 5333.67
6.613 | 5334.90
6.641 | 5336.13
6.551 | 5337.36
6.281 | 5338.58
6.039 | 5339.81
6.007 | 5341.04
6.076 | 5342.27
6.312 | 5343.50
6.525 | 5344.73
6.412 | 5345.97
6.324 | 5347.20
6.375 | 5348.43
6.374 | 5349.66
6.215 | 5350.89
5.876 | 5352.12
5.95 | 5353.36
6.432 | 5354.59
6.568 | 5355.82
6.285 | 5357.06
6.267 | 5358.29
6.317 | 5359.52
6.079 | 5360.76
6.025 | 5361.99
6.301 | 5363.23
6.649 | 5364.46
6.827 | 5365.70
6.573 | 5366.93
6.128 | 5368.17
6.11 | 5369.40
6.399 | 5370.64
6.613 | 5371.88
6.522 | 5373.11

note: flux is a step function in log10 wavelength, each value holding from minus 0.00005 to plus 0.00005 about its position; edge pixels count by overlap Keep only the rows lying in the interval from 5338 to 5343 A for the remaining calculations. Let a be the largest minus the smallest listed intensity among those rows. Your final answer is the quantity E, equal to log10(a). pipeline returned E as -0.6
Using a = 0.27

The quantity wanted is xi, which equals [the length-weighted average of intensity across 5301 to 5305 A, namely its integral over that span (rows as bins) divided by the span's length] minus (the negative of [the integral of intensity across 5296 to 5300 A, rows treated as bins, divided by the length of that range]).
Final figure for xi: 12.8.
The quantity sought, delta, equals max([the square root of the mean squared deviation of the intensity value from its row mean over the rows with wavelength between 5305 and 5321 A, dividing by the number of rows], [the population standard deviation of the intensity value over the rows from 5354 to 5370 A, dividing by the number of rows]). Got 0.34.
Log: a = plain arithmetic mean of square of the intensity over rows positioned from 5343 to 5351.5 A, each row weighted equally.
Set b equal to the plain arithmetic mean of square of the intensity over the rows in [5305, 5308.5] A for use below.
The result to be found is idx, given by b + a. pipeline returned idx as 80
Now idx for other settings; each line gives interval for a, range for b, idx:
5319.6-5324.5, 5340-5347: 85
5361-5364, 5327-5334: 74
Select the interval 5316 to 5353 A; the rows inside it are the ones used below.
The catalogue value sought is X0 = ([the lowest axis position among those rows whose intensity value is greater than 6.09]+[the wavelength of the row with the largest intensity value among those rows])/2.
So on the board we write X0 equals 5319.6 A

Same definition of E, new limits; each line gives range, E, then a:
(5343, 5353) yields -0.2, 0.65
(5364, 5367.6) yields -0.6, 0.25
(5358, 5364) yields -0.5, 0.29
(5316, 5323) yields 0.0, 0.93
